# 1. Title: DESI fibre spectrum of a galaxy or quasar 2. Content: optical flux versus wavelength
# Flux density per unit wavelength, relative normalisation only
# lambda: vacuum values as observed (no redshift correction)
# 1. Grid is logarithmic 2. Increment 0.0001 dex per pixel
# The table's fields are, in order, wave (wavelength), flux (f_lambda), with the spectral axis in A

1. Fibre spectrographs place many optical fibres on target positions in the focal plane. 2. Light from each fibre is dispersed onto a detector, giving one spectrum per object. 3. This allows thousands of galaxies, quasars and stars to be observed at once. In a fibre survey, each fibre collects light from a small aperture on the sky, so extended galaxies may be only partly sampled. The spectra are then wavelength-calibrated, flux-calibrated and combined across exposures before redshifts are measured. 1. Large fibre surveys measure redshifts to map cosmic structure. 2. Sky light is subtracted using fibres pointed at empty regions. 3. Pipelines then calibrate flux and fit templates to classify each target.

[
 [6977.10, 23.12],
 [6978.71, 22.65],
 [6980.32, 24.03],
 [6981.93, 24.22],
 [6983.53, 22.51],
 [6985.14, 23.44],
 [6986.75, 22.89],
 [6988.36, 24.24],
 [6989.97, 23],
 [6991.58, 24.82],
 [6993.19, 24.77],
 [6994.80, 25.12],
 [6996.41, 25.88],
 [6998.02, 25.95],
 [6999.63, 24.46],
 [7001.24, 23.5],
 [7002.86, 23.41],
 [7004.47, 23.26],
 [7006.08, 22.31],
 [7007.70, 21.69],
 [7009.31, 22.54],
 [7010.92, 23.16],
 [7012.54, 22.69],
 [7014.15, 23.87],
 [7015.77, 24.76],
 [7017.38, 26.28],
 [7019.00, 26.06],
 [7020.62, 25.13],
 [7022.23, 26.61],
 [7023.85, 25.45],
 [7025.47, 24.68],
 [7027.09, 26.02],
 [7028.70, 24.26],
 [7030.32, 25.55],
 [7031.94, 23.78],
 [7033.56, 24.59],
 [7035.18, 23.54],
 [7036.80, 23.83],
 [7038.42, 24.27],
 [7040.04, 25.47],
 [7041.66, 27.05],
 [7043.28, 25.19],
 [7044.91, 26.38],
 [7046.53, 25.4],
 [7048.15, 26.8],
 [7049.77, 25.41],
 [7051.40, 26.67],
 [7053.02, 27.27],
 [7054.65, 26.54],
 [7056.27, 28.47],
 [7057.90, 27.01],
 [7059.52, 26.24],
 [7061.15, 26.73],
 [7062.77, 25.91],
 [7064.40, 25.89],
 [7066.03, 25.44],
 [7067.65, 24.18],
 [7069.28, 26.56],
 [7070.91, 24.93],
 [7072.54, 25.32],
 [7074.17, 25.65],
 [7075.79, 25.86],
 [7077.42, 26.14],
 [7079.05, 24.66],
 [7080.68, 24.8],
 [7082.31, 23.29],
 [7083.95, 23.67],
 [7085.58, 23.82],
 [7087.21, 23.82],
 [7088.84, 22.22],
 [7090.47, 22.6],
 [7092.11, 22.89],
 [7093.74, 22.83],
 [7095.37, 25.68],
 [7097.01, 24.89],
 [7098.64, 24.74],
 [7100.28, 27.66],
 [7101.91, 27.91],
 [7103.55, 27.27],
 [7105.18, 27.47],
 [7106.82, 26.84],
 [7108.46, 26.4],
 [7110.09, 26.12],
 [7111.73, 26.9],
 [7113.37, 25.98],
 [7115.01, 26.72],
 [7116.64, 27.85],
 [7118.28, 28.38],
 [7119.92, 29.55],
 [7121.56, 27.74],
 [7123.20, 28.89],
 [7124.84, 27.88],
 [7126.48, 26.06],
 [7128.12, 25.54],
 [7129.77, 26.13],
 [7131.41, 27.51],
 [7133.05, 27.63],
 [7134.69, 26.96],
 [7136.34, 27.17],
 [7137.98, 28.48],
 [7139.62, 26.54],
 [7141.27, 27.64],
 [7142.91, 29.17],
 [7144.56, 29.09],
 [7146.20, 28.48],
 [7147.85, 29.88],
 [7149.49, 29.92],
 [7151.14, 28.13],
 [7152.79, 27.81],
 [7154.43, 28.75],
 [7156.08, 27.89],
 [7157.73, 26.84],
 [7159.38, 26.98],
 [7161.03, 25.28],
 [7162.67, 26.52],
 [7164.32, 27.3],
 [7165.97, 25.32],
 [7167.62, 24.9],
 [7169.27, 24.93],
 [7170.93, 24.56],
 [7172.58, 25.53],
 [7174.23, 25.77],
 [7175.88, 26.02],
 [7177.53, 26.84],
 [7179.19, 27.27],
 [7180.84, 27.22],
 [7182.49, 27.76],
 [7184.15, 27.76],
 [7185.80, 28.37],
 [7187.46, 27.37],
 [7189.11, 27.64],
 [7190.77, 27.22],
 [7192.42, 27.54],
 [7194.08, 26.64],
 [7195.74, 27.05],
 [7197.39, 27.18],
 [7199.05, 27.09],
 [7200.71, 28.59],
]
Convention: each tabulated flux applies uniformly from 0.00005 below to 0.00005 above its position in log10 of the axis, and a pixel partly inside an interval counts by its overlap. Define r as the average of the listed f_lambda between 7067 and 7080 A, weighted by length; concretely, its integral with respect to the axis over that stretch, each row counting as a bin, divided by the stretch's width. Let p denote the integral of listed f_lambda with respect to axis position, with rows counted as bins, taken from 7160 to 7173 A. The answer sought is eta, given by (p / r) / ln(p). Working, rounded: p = 332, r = 25.4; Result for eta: 2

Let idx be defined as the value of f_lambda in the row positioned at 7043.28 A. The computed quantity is 25.19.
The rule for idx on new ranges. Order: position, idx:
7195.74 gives 27.05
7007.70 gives 21.69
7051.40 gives 26.67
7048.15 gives 26.8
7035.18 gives 23.54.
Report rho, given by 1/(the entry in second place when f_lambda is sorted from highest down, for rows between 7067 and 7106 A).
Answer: 0.036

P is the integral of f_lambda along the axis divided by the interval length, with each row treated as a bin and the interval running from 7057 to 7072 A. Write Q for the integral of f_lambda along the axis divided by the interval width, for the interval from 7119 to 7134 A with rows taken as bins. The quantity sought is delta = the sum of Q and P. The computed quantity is 53.3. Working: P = 25.9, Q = 27.4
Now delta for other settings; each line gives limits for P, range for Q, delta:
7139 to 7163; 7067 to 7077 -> 53.4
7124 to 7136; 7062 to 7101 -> 51.5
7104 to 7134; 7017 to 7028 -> 52.9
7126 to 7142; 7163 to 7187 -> 53.4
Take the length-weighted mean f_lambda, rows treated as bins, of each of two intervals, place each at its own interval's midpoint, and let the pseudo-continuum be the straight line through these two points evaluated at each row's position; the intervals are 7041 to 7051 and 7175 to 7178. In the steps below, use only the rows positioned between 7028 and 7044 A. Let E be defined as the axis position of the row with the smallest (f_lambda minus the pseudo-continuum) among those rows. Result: 7035.18 A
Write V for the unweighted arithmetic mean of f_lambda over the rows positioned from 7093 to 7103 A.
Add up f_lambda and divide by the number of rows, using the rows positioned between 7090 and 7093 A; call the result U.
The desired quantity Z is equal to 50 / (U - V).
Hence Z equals -17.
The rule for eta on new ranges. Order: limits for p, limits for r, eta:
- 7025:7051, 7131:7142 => 4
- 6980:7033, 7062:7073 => 7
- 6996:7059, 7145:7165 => 8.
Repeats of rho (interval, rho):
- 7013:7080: 0.037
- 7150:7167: 0.036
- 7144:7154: 0.033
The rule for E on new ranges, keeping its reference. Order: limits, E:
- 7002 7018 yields 7007.70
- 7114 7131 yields 7128.12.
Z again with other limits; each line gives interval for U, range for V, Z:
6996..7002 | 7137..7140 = -20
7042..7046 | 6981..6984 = 21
